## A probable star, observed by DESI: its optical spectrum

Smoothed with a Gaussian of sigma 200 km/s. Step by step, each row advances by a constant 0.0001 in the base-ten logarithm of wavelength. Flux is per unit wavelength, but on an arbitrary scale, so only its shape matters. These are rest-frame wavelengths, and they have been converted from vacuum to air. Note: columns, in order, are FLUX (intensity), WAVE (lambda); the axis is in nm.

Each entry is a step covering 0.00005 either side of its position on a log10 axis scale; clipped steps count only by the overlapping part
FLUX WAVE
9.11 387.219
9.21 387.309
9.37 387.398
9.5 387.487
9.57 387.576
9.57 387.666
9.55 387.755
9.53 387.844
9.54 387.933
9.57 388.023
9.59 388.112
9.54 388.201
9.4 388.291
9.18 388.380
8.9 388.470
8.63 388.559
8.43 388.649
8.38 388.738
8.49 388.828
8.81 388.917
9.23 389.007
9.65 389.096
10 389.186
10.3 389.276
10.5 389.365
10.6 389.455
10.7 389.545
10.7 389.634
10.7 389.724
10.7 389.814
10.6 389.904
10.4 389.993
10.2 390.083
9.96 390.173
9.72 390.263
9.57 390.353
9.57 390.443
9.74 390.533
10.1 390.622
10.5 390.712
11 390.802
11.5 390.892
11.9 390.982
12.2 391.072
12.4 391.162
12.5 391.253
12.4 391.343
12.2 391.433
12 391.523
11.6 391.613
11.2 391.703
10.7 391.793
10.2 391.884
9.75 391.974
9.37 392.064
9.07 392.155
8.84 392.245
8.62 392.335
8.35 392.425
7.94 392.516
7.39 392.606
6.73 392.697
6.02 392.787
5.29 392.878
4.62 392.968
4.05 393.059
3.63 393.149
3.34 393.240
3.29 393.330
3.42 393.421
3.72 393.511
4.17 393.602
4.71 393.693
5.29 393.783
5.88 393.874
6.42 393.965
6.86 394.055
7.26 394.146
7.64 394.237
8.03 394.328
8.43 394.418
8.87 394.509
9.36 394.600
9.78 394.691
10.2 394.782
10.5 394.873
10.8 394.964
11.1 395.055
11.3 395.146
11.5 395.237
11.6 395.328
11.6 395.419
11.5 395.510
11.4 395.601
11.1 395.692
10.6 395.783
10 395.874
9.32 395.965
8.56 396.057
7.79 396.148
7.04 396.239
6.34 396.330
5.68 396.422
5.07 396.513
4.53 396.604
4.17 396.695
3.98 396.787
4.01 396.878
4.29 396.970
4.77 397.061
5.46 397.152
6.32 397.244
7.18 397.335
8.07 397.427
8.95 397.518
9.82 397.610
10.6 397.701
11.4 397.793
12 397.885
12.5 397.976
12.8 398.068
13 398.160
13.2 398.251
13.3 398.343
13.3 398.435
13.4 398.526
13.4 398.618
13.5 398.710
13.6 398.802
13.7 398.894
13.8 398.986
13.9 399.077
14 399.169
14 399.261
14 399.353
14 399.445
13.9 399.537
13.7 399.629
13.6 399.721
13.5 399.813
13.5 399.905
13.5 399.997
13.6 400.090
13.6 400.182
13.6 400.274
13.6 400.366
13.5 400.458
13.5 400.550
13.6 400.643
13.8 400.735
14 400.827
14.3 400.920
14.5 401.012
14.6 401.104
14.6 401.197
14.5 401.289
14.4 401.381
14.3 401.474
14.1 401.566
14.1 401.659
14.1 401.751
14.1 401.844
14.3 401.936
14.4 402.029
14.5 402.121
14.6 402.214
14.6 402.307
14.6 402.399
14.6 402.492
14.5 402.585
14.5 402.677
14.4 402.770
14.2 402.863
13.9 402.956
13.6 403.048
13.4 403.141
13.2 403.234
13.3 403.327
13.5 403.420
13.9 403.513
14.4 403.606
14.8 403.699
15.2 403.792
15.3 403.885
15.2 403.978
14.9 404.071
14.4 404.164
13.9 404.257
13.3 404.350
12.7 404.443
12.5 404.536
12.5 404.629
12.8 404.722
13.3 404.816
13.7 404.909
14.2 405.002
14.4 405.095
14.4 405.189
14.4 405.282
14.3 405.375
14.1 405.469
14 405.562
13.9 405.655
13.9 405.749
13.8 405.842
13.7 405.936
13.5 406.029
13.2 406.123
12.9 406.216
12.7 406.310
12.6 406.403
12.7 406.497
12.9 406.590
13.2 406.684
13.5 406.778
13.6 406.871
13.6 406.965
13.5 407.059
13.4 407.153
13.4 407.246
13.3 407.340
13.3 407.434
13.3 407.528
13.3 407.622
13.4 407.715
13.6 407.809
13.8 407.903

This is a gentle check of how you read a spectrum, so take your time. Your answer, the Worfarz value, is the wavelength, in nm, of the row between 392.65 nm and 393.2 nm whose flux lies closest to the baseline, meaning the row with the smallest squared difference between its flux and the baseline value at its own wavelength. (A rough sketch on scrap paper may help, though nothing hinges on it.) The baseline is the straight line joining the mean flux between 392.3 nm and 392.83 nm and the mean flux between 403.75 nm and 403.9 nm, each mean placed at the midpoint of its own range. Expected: 392.697 nm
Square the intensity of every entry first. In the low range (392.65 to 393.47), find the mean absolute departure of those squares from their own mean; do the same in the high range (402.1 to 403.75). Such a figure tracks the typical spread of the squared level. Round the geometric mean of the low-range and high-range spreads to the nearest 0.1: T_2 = 11.4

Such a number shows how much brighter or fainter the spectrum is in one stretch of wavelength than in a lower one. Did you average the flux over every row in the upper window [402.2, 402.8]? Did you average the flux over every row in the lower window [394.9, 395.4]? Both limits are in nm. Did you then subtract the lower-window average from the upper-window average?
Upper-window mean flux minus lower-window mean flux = 3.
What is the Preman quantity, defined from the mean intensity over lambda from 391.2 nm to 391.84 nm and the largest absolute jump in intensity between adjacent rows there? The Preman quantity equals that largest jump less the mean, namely -11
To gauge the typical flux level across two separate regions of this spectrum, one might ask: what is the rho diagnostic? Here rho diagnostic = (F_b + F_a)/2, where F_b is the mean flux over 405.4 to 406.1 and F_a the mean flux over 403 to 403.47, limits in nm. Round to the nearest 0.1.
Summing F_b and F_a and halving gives 13.6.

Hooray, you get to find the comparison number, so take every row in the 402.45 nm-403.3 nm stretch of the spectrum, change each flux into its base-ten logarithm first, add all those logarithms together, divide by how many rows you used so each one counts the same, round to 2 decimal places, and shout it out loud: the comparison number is 1.15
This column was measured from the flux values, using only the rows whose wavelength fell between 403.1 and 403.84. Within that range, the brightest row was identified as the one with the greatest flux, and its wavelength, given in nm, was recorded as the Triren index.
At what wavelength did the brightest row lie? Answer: 403.792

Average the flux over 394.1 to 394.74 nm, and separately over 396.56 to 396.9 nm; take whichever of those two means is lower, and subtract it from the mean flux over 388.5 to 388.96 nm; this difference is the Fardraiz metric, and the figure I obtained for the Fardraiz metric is 4.4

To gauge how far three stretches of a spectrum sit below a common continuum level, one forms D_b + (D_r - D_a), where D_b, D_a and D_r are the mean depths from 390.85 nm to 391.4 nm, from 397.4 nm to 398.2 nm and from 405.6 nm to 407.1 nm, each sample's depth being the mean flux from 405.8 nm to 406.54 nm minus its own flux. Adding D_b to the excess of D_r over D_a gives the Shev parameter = -1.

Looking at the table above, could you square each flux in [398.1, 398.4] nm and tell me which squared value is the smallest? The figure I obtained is 169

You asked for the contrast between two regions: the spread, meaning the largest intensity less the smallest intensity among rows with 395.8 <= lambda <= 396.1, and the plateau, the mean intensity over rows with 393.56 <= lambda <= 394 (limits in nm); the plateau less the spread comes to 4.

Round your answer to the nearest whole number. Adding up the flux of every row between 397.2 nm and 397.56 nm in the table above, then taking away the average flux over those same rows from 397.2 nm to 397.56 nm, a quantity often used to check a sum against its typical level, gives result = 23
